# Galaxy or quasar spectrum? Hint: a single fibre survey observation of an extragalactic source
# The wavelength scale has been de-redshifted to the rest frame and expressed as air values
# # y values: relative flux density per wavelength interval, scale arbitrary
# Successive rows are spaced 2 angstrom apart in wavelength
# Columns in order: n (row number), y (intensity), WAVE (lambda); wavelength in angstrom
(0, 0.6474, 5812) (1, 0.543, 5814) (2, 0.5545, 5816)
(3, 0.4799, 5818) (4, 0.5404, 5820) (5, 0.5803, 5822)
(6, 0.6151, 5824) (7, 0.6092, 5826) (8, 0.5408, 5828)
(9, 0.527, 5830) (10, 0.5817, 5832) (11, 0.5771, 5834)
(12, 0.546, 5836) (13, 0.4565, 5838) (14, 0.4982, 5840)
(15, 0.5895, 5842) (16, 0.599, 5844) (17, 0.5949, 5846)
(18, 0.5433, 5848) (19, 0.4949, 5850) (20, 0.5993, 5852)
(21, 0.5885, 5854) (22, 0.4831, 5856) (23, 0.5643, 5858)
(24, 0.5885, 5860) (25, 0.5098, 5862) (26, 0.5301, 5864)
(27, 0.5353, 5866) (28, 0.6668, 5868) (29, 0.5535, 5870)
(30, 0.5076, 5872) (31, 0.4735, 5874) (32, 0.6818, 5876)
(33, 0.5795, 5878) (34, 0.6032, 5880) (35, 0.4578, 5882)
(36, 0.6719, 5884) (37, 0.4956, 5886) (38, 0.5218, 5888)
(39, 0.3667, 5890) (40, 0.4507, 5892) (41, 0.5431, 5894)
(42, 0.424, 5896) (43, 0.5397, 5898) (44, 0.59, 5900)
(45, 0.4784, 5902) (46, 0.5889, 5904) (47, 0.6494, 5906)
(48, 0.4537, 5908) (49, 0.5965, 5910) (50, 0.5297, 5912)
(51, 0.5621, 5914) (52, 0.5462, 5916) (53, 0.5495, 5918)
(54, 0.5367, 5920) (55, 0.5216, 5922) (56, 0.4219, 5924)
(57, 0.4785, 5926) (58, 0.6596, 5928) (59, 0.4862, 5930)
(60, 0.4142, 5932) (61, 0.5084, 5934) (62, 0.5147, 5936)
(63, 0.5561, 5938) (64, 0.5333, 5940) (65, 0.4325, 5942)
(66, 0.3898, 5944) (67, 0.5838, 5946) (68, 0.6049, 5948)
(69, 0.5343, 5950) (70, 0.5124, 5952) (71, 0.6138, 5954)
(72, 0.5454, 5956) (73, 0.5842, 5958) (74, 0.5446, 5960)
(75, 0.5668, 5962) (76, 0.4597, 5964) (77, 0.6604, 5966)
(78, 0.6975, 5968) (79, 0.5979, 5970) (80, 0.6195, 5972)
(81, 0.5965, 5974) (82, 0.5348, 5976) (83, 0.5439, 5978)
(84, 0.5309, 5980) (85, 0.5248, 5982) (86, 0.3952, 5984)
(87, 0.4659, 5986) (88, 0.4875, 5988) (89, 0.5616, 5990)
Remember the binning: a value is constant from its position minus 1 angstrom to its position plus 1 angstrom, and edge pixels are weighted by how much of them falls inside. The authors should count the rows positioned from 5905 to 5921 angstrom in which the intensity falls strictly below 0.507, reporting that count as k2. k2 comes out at 1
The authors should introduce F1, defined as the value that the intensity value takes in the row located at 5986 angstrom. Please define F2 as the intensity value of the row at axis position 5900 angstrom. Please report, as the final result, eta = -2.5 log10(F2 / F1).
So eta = -0.26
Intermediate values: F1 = 0.4659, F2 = 0.59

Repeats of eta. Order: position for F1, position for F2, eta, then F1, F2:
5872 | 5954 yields -0.21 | 0.5076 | 0.6138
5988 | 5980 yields -0.09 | 0.4875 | 0.5309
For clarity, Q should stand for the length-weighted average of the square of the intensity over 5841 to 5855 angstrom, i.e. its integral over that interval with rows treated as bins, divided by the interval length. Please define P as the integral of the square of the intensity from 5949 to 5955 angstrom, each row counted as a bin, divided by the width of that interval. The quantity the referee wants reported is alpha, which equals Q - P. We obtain 0.02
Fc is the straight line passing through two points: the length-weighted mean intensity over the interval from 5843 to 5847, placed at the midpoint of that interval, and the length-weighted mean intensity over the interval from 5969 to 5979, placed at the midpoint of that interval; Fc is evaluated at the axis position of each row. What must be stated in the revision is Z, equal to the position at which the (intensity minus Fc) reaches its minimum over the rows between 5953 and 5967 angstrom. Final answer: 5964 angstrom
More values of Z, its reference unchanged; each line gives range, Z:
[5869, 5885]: 5882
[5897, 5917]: 5908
